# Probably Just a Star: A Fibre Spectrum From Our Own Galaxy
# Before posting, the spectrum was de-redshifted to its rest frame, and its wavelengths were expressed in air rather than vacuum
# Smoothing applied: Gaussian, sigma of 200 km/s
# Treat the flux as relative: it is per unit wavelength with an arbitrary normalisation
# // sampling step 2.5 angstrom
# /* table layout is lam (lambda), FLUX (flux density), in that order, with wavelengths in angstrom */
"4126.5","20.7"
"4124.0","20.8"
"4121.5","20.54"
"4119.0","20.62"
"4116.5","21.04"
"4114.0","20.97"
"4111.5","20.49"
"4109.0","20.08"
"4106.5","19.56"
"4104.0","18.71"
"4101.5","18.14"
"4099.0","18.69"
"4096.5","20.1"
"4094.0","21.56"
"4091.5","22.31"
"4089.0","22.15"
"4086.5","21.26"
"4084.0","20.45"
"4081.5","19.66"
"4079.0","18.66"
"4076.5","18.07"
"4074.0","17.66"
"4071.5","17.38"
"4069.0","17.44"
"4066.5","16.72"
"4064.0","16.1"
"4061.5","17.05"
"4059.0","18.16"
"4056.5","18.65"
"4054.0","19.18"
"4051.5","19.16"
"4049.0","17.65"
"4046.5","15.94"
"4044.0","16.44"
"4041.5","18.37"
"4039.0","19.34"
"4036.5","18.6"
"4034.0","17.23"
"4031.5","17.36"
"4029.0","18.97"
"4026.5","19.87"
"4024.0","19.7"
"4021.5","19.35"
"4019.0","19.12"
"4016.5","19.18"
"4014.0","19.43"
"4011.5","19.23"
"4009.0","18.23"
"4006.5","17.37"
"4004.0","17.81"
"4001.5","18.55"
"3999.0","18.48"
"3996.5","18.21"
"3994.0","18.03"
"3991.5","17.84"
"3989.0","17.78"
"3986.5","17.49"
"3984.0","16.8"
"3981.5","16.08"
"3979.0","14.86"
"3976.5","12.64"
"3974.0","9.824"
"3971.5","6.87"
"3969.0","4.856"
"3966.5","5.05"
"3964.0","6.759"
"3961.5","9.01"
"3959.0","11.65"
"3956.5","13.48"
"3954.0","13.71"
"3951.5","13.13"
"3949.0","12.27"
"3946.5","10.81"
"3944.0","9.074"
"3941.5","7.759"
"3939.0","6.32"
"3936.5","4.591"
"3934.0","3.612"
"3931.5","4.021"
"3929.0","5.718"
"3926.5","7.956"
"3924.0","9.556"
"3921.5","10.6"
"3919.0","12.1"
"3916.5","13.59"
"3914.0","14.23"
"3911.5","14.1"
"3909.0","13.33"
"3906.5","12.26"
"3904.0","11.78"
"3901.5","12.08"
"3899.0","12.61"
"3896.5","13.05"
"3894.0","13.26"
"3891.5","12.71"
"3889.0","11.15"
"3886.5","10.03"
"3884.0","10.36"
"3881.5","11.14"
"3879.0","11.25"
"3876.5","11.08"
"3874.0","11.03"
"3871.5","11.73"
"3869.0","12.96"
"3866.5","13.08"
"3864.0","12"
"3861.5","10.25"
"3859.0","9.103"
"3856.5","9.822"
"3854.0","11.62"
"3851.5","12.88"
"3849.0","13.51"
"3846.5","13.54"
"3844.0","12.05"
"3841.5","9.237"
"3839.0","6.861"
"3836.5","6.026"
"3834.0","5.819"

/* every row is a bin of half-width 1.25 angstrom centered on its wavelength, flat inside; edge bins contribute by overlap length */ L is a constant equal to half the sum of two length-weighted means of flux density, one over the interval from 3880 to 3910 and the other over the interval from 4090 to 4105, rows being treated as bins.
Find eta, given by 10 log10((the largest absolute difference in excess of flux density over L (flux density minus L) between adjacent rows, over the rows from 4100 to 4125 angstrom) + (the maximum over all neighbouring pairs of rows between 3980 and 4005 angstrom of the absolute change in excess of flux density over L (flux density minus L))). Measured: 2.01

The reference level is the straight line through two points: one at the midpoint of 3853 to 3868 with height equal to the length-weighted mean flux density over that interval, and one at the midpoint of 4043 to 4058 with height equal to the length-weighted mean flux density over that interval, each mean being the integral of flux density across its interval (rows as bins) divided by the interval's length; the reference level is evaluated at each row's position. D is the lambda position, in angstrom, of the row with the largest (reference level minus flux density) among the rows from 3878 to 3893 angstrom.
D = 3886.5 angstrom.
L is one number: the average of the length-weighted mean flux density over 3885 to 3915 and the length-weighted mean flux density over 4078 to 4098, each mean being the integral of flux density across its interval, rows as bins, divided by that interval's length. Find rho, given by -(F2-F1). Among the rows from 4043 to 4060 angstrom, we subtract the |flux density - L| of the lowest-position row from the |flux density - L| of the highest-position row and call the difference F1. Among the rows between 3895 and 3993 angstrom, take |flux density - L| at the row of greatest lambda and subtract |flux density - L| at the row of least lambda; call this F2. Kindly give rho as 4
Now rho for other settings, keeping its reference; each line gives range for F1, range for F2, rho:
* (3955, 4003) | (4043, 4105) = -3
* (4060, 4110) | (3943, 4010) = 9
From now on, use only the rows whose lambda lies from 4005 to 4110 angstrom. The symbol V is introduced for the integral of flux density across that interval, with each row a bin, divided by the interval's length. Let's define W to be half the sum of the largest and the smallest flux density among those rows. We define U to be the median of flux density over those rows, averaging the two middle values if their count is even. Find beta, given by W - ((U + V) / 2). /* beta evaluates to 0.4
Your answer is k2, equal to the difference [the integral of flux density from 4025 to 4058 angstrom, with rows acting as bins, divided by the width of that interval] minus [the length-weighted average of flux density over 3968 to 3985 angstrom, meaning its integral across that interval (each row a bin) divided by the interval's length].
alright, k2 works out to 6.5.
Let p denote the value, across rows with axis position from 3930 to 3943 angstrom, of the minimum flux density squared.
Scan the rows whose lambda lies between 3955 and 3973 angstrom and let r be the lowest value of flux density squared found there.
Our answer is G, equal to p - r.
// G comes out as -11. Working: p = 13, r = 24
